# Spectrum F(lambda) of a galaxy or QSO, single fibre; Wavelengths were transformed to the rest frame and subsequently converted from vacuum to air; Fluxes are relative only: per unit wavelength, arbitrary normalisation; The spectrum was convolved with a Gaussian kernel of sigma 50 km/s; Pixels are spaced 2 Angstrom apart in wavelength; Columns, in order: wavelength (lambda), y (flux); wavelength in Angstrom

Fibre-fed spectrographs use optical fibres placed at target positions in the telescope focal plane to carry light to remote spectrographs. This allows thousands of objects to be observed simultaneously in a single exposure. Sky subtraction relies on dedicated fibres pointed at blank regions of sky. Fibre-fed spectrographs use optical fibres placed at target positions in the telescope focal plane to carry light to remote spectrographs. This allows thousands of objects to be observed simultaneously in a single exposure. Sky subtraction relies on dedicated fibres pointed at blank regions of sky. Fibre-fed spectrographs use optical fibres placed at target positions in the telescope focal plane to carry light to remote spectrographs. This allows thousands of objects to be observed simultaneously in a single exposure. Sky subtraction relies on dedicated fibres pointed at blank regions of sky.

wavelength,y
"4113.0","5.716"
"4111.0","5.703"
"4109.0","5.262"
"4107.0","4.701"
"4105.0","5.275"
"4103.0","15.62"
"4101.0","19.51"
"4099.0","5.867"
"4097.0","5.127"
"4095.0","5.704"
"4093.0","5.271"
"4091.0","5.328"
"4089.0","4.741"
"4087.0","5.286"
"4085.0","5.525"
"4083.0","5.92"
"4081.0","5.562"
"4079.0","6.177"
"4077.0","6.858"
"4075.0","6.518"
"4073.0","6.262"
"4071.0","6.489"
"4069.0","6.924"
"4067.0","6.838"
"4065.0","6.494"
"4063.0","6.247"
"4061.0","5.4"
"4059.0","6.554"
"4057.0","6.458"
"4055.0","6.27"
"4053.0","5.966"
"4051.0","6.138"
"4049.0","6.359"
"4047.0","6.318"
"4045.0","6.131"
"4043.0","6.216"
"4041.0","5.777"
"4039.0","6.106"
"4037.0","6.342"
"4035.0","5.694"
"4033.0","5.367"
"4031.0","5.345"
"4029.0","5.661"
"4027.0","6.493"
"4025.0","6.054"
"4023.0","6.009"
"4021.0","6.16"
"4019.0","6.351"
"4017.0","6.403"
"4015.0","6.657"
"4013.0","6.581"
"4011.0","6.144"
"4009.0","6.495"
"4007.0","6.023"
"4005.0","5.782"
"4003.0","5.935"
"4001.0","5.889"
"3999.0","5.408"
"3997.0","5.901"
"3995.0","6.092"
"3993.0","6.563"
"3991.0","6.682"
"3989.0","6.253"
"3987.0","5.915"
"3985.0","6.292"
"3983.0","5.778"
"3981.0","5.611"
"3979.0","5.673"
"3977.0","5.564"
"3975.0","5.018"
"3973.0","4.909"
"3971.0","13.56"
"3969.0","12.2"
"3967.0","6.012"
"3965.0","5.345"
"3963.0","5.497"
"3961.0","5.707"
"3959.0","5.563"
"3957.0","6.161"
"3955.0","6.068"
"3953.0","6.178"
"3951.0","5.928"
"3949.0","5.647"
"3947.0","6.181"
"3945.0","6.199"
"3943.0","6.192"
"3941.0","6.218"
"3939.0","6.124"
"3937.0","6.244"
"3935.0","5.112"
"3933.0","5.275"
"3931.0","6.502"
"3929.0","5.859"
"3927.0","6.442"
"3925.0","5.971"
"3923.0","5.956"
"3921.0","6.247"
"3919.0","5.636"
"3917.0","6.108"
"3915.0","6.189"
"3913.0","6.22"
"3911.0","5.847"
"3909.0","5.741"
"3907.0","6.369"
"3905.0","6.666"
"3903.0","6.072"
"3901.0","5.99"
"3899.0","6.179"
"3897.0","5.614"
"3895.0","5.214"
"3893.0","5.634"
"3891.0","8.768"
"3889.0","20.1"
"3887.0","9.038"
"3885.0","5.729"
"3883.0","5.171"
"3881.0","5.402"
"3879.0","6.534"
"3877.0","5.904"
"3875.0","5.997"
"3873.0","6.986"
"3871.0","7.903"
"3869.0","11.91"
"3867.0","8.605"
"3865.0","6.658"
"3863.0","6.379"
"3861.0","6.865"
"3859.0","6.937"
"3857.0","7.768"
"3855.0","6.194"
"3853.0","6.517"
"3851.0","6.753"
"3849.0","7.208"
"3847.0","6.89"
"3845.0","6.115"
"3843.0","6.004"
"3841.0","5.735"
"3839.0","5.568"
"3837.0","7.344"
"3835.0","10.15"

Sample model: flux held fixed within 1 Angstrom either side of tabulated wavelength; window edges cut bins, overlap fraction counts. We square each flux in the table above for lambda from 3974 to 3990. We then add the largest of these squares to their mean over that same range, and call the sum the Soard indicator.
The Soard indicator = 73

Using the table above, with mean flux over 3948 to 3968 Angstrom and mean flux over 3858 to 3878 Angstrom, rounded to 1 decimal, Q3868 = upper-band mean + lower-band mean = 13.2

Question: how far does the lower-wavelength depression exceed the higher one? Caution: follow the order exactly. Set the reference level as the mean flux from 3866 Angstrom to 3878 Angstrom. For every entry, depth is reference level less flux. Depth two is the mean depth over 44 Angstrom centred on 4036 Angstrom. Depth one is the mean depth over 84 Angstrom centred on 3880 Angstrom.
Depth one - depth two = -0.8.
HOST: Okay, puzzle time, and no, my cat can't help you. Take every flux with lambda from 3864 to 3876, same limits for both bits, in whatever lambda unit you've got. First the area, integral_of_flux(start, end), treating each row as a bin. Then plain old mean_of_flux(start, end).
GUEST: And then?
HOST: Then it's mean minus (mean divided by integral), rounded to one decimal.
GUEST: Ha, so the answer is 7.9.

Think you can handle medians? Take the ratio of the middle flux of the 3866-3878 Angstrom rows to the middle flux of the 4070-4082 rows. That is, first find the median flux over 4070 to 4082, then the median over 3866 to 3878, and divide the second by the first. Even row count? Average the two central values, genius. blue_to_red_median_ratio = 1.17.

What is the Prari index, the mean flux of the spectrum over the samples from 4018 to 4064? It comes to 6.06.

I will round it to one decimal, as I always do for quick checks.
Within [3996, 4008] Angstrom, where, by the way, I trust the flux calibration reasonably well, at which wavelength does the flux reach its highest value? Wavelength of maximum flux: 4007.0 Angstrom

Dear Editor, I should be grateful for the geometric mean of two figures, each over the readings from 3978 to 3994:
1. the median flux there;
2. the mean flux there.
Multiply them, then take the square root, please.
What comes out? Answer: 6.1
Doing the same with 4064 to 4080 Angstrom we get 6.5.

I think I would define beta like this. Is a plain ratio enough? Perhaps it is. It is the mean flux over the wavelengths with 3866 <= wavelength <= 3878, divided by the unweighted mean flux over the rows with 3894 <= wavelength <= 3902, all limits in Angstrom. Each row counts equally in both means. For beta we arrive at 1.37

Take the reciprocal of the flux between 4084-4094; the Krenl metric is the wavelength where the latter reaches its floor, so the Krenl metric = 4085.0 Angstrom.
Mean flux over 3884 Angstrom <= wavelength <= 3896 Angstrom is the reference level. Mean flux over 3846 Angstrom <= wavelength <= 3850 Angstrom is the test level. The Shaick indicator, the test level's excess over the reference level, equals -2.0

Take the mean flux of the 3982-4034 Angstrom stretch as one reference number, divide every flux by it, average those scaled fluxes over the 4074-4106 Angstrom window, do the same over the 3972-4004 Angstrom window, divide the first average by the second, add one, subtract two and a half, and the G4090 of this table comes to -0.28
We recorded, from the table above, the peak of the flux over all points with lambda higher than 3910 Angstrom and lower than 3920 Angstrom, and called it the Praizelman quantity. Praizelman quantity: 6.22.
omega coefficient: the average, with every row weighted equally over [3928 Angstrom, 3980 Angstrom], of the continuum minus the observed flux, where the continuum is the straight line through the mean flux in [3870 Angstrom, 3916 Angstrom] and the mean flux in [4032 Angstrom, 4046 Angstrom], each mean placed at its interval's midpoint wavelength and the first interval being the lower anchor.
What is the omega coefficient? 0.17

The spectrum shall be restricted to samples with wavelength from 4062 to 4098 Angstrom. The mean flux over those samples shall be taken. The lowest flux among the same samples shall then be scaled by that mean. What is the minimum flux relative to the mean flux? 0.80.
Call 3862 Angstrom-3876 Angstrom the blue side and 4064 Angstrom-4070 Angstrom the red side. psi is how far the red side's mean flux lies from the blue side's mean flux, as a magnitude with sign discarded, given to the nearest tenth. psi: 1.0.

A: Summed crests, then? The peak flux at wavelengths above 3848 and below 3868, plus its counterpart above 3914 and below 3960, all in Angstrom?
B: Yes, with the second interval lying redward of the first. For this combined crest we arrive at 15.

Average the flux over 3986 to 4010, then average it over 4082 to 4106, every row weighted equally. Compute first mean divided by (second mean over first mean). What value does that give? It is 5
